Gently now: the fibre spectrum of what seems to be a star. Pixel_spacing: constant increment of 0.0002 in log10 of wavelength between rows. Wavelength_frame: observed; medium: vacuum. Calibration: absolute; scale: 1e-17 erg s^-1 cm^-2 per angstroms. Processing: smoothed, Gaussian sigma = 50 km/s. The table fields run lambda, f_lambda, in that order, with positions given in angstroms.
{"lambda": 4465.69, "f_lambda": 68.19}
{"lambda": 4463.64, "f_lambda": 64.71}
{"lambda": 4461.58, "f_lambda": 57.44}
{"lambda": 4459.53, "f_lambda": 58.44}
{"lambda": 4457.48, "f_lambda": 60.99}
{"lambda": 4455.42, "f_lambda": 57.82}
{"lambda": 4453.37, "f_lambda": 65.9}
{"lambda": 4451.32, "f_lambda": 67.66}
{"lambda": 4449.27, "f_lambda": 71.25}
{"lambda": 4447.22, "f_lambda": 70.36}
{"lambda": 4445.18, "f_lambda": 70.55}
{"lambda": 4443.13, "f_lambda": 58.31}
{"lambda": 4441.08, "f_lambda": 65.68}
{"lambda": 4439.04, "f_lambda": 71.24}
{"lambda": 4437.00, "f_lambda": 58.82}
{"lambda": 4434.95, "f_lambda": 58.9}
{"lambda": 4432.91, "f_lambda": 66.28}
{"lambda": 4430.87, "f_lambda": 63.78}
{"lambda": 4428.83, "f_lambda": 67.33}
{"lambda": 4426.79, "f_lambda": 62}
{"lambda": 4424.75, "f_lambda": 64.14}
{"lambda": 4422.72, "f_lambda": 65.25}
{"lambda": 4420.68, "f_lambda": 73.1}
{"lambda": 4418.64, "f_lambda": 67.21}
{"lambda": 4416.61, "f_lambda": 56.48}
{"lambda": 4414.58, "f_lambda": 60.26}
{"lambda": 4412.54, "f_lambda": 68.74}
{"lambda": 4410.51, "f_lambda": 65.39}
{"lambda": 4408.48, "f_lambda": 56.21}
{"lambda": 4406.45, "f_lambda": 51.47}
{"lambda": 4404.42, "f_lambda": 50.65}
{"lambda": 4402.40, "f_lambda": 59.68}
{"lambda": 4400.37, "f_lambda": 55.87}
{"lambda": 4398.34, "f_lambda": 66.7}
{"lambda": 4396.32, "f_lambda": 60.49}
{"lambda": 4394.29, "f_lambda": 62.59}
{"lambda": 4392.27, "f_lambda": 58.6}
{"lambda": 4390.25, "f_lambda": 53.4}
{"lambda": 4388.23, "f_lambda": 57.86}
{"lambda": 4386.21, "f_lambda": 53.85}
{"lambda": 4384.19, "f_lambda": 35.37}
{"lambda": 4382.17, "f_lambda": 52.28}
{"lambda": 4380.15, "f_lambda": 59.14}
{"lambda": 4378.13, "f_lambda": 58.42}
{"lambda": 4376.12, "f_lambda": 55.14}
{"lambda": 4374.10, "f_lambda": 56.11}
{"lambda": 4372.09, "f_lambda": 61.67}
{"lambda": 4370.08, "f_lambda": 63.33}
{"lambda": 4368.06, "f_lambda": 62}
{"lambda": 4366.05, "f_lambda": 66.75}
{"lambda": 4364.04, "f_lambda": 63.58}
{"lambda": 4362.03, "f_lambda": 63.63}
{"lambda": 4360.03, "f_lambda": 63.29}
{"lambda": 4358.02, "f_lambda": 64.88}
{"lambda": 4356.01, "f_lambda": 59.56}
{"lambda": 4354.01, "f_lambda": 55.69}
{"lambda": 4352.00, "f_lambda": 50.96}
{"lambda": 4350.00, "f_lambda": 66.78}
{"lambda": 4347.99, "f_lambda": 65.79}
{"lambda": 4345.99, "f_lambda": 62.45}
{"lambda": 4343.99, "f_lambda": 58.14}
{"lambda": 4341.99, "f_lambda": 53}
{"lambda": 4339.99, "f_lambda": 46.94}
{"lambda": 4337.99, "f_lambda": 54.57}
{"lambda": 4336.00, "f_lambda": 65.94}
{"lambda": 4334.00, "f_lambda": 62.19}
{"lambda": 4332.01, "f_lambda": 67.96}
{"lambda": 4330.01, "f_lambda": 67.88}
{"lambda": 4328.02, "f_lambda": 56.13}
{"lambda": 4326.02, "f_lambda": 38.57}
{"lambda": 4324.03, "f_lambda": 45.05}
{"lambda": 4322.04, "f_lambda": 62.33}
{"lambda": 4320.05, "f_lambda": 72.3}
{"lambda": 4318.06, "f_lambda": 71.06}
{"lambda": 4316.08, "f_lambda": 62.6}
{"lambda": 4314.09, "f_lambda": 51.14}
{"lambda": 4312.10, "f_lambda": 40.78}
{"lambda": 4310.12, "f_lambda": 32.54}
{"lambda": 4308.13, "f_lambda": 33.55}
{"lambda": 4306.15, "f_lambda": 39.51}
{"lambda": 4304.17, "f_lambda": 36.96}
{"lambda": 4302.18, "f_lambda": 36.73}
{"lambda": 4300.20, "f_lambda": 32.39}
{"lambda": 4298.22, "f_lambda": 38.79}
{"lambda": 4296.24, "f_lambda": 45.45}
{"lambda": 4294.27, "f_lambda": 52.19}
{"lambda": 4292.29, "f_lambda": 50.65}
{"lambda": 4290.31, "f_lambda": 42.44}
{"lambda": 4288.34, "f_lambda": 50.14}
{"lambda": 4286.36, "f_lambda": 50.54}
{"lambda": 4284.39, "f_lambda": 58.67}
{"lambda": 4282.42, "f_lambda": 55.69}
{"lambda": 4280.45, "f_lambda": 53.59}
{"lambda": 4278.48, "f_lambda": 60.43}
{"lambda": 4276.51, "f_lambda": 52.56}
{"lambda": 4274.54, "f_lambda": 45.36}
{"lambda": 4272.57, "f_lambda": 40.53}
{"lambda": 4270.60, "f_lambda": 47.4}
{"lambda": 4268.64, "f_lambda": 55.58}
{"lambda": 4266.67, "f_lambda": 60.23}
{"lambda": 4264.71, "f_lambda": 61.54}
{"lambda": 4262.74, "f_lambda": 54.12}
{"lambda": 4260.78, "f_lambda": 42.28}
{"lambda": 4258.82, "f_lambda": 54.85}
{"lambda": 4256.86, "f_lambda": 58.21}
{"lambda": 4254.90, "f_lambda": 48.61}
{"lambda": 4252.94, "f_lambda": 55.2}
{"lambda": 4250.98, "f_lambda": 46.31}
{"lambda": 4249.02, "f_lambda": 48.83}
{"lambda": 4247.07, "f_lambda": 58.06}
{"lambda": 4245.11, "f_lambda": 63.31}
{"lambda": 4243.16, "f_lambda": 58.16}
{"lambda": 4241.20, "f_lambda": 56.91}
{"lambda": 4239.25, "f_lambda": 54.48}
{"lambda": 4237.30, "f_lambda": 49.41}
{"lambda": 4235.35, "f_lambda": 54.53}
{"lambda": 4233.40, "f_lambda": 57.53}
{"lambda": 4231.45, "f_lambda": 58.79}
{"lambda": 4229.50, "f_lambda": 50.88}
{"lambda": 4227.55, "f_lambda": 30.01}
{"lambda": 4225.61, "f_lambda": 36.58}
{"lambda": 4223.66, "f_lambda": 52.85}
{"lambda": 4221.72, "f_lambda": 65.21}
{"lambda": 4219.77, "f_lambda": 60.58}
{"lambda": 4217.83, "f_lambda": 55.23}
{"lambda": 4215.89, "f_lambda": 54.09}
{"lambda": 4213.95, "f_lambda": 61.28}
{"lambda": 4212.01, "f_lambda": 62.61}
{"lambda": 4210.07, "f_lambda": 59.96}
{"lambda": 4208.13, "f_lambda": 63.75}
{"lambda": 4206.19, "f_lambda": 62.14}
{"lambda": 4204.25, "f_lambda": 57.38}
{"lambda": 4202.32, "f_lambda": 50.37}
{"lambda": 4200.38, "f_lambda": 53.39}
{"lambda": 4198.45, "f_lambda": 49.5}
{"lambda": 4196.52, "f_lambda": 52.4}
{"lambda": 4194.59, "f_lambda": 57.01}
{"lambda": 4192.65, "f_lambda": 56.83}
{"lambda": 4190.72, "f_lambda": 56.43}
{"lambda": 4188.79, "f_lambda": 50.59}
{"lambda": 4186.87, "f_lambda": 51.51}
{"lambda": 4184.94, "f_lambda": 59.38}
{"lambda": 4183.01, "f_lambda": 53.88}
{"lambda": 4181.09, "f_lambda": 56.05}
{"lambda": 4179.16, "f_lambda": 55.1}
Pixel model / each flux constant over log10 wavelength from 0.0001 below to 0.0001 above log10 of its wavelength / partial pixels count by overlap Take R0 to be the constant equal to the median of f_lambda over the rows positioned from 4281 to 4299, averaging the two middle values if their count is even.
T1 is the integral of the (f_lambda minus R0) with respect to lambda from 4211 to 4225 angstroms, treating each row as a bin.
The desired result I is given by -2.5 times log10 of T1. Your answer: -5.1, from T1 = 108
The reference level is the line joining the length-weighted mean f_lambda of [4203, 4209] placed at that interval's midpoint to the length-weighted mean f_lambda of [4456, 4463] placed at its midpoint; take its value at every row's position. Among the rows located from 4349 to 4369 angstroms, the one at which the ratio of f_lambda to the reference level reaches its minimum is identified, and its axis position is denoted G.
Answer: 4352.00 angstroms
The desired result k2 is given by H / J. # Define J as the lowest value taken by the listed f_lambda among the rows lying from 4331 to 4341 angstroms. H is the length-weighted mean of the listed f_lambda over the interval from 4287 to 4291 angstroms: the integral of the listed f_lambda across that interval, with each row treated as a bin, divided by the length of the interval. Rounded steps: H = 47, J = 46.94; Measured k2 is 1.0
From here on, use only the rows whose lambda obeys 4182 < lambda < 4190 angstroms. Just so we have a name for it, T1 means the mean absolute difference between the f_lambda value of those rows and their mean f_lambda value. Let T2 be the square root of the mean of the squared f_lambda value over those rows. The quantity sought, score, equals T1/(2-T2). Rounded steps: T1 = 3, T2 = 53.9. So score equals -0.05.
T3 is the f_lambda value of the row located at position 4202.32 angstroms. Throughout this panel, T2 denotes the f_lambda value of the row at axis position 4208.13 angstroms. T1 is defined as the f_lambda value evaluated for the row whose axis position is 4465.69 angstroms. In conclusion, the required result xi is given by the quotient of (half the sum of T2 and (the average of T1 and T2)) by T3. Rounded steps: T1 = 68.19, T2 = 63.75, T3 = 50.37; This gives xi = 1.29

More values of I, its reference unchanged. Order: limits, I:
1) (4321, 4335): -4.9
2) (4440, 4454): -5.9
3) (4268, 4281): 1.5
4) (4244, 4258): -4.3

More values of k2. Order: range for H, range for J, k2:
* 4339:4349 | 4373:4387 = 1.6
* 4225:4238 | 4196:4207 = 1.0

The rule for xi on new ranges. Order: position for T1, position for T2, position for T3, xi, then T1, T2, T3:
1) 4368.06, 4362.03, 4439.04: 0.89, 62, 63.63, 71.24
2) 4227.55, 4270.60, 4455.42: 0.74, 30.01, 47.4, 57.82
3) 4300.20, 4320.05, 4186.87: 1.21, 32.39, 72.3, 51.51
